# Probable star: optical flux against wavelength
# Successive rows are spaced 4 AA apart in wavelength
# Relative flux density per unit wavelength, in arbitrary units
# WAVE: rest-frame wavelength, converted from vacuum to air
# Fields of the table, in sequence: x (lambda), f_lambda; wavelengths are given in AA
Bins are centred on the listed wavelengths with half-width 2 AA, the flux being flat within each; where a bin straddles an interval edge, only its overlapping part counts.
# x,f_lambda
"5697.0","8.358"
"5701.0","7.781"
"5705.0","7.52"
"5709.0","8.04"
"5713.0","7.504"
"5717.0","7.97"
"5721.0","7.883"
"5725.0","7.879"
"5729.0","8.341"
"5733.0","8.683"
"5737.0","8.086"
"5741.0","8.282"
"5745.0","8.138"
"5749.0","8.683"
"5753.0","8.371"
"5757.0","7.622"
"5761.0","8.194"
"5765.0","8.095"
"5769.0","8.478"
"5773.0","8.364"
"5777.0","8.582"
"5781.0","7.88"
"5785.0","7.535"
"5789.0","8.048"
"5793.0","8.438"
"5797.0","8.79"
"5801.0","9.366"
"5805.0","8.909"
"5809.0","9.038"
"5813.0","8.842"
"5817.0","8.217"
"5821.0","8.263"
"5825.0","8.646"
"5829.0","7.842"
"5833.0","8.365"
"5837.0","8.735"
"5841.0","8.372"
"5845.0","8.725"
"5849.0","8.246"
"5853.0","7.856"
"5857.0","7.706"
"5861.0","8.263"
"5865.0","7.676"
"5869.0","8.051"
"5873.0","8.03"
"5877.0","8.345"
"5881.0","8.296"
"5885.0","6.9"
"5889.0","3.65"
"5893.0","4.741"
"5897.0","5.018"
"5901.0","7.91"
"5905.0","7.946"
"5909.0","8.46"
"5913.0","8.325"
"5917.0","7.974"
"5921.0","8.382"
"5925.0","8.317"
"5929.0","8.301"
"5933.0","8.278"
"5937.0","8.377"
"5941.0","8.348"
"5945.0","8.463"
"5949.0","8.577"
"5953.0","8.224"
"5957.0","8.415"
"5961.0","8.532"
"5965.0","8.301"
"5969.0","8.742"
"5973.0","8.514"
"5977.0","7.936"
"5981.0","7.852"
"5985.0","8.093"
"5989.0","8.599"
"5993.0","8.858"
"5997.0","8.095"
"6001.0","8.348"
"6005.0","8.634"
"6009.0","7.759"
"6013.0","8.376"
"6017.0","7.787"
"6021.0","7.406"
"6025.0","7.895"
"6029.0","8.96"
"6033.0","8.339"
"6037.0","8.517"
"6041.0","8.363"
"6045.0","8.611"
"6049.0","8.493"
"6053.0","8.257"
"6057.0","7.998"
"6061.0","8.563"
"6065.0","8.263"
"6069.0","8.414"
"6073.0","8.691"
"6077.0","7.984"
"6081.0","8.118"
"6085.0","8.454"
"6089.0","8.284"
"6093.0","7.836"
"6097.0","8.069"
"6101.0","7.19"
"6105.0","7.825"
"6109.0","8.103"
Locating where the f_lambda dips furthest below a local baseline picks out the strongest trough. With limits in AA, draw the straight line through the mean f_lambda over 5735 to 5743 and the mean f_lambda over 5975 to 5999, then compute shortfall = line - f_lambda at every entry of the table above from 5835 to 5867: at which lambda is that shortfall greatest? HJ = 5865.0 AA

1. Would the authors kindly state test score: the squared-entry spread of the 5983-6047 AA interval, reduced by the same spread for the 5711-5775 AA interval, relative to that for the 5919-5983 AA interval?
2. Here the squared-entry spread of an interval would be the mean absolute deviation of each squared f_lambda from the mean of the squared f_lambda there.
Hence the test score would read 0.49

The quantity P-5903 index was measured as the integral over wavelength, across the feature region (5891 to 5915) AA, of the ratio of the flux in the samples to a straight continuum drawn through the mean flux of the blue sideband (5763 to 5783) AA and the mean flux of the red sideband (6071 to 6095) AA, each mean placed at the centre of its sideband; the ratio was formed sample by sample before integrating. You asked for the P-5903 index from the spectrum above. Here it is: 21 AA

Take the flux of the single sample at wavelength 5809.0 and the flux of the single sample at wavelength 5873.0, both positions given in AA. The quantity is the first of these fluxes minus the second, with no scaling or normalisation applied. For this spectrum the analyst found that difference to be 1.0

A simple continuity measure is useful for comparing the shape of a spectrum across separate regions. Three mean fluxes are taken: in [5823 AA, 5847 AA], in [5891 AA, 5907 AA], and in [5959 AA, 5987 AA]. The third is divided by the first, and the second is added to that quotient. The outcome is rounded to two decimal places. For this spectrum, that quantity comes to 7.38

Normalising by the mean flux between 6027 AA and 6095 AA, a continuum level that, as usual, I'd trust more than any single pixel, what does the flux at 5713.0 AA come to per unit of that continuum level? 0.90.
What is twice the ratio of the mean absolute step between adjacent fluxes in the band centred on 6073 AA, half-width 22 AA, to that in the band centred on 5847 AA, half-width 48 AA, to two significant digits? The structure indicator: 1.2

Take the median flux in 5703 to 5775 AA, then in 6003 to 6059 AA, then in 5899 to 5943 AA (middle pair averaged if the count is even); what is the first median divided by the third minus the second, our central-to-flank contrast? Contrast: -239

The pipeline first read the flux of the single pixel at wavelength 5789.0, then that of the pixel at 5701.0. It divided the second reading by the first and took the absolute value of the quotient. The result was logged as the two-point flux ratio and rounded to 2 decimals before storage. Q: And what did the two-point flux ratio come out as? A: 0.97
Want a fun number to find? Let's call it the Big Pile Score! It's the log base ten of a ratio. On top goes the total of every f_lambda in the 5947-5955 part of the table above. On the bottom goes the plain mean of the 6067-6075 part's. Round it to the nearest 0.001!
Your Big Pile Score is 0.293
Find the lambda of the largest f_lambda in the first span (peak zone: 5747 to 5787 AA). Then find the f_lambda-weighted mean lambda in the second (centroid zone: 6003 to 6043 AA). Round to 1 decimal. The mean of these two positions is 5886.1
